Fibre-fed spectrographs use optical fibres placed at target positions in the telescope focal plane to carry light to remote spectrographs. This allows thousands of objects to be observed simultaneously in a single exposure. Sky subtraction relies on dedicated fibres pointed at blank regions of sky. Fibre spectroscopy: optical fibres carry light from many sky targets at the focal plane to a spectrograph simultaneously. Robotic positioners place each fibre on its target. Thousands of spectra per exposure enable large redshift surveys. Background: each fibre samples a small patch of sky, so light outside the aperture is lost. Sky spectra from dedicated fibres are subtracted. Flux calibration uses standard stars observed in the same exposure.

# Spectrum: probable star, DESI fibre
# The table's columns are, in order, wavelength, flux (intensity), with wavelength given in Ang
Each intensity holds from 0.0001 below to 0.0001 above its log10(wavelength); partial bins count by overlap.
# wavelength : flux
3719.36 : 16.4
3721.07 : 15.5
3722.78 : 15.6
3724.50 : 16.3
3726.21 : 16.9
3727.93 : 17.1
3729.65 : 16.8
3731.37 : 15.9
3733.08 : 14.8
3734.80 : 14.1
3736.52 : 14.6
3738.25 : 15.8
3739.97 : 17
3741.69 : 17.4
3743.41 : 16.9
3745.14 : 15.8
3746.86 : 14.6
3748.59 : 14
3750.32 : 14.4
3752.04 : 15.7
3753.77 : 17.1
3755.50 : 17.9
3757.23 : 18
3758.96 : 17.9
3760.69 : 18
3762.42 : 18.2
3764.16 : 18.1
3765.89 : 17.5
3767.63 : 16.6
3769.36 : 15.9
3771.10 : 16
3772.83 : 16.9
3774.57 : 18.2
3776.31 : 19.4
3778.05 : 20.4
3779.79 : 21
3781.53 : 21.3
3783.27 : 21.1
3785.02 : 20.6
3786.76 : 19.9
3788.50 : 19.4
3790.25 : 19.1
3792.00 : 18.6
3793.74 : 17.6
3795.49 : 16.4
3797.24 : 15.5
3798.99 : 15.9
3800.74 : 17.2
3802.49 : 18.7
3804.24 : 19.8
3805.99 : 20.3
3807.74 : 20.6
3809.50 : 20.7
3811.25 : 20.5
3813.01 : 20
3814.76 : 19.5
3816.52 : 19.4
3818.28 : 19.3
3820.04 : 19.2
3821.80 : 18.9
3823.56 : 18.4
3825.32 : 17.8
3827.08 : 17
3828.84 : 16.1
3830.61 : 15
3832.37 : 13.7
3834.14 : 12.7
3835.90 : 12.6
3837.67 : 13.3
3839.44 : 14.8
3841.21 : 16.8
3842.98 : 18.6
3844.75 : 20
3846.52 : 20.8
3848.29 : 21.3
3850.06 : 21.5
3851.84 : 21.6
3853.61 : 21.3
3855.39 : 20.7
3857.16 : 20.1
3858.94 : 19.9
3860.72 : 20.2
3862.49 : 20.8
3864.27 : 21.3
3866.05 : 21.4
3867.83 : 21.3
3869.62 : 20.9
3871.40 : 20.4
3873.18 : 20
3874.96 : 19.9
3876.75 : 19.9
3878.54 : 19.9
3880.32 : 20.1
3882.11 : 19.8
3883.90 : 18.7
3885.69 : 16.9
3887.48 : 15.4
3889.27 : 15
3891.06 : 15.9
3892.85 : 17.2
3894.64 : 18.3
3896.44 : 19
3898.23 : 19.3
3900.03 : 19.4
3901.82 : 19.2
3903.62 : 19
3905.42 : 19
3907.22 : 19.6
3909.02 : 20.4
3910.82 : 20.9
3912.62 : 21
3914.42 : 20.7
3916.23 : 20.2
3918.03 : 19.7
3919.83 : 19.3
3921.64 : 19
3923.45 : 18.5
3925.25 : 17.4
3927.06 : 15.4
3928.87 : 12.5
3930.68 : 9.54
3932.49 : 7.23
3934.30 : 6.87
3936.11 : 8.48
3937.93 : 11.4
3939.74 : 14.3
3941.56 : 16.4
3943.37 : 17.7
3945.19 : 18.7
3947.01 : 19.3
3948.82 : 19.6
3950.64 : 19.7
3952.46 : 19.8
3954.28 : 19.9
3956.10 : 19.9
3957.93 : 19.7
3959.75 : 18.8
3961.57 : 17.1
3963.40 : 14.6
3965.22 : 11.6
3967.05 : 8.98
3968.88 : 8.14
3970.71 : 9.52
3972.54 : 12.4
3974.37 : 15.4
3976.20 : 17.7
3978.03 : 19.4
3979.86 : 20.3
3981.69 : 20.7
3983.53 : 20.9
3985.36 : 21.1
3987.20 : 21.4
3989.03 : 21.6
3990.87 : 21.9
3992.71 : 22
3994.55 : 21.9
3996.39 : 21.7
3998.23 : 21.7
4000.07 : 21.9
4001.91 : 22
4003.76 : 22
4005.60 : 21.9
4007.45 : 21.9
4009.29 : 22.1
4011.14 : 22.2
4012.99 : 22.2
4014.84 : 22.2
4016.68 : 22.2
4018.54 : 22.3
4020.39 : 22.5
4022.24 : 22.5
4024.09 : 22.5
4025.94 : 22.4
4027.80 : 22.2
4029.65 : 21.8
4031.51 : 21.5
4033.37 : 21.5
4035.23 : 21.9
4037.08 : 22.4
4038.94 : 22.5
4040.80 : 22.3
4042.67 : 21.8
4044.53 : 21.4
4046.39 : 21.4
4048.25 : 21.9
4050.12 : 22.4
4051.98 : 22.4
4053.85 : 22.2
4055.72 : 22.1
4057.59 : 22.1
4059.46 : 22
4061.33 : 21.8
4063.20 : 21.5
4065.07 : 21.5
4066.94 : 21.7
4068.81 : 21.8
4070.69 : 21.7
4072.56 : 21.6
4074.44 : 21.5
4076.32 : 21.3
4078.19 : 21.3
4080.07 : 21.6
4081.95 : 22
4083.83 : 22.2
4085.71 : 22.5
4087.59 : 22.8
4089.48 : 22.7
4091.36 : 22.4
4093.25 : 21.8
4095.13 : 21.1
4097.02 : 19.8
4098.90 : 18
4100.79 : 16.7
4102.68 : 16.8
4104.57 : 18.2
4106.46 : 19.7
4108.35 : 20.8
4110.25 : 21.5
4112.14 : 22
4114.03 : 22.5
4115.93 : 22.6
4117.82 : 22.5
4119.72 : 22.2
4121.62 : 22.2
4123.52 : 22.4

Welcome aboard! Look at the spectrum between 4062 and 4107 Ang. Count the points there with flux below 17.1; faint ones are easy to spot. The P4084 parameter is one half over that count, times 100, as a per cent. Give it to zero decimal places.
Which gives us 25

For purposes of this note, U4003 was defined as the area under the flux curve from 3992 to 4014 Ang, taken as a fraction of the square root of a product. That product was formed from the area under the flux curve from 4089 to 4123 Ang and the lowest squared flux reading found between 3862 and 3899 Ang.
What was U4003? 1.2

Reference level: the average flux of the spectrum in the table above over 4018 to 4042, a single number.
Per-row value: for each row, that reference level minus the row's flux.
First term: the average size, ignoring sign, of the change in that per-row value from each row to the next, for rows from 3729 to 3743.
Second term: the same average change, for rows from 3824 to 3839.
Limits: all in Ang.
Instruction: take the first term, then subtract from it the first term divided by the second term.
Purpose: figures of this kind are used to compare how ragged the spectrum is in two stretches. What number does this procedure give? -0.16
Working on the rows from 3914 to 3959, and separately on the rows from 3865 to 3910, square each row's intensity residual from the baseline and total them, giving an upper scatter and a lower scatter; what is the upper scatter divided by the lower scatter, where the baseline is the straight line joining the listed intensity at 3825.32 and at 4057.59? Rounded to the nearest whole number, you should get 10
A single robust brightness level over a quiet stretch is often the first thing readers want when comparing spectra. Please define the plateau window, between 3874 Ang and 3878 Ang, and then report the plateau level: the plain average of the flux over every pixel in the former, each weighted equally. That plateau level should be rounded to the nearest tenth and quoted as 19.9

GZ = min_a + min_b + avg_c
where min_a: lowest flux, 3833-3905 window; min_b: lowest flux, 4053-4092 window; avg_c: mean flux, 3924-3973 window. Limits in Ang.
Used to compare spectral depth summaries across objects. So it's 49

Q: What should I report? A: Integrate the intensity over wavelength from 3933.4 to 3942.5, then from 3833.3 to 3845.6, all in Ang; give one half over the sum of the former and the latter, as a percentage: 0.17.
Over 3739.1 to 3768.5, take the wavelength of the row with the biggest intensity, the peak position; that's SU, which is 3762.42 Ang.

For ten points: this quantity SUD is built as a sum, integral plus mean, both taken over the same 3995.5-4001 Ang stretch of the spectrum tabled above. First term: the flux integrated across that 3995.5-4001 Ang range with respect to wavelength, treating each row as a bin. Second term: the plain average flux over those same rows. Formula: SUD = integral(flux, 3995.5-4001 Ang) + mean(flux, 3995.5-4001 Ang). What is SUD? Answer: 142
